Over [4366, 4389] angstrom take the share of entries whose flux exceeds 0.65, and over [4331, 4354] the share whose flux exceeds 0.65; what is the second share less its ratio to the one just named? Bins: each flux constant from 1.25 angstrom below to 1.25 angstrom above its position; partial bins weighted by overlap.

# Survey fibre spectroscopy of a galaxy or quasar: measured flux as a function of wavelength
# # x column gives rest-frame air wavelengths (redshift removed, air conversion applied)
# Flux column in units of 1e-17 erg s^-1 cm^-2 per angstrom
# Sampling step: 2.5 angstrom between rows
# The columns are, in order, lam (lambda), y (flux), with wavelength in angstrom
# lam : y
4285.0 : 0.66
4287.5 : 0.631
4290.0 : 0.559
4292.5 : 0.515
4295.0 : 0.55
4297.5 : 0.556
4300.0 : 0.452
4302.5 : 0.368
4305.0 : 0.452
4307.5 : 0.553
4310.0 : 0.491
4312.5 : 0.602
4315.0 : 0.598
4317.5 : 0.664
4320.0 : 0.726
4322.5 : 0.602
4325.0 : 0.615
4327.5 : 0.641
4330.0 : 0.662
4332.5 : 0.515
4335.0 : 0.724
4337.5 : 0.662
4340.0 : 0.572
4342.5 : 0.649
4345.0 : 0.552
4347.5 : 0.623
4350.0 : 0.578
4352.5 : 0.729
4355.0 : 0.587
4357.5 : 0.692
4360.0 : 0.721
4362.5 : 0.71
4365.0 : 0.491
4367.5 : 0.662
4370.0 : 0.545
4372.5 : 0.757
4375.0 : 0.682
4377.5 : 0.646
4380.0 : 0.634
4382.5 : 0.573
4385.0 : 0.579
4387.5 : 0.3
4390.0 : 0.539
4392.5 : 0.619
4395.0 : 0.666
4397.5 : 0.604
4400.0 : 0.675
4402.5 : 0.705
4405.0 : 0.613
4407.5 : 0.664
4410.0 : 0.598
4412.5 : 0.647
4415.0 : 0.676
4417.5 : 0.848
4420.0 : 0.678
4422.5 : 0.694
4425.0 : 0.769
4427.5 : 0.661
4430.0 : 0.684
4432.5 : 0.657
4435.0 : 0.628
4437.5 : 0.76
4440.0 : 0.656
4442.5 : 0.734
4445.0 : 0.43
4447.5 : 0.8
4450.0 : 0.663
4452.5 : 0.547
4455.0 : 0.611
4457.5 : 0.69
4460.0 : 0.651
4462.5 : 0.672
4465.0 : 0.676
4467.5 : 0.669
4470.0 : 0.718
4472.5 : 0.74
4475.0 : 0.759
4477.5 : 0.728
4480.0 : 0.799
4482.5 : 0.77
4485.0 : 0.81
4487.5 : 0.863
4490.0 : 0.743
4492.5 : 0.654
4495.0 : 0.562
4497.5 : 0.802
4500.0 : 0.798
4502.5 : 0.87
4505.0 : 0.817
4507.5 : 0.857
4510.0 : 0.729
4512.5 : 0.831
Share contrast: -0.67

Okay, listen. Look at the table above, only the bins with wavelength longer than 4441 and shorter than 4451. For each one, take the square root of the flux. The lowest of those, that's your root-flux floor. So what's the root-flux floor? 0.66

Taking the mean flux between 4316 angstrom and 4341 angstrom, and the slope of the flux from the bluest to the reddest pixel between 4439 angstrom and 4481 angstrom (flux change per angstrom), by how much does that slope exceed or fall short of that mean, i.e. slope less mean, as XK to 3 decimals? -0.635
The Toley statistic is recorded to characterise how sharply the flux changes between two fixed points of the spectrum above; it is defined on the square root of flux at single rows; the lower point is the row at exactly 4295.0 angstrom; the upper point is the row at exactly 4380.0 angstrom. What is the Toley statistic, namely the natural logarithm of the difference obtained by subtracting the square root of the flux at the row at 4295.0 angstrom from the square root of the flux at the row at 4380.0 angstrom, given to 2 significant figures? -2.9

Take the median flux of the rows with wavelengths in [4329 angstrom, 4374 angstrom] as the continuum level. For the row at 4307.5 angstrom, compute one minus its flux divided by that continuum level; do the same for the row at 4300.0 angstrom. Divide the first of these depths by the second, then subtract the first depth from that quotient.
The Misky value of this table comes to 0.3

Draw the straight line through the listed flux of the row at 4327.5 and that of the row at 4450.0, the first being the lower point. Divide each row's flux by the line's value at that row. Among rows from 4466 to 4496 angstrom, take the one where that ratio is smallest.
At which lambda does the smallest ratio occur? 4495.0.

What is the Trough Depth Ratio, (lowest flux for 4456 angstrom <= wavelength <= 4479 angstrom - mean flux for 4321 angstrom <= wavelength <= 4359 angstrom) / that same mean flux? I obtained 0.0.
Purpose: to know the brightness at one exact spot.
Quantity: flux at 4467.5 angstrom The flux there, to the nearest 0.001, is 0.669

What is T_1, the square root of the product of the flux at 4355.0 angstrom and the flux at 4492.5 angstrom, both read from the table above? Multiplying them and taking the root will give 0.62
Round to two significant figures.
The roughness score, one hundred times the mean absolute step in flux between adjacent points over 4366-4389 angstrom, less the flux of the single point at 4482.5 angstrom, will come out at 9.2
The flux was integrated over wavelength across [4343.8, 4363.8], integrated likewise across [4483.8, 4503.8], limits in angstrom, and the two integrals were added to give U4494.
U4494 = 28.2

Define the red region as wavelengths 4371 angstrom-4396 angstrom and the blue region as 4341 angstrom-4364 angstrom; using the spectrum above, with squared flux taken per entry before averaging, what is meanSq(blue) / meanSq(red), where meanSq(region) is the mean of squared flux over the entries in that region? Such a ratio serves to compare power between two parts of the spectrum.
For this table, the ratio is 1.14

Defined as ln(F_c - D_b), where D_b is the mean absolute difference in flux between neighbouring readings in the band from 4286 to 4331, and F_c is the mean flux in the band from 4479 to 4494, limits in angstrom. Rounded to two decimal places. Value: -0.34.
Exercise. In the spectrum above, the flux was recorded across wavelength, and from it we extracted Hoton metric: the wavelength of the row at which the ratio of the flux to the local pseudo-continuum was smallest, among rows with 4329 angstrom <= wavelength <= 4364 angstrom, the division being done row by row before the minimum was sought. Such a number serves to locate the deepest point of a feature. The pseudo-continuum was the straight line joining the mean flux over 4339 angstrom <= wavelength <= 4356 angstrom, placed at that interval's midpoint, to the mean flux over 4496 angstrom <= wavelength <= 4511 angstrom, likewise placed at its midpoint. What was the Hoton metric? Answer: 4332.5 angstrom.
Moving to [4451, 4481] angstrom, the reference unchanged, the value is 4452.5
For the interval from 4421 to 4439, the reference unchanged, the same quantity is 4435.0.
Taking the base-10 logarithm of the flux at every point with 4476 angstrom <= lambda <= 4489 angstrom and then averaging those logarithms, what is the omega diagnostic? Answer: -0.10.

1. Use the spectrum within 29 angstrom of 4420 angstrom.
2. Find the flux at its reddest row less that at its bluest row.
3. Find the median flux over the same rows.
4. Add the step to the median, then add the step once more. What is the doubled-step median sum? 1.03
